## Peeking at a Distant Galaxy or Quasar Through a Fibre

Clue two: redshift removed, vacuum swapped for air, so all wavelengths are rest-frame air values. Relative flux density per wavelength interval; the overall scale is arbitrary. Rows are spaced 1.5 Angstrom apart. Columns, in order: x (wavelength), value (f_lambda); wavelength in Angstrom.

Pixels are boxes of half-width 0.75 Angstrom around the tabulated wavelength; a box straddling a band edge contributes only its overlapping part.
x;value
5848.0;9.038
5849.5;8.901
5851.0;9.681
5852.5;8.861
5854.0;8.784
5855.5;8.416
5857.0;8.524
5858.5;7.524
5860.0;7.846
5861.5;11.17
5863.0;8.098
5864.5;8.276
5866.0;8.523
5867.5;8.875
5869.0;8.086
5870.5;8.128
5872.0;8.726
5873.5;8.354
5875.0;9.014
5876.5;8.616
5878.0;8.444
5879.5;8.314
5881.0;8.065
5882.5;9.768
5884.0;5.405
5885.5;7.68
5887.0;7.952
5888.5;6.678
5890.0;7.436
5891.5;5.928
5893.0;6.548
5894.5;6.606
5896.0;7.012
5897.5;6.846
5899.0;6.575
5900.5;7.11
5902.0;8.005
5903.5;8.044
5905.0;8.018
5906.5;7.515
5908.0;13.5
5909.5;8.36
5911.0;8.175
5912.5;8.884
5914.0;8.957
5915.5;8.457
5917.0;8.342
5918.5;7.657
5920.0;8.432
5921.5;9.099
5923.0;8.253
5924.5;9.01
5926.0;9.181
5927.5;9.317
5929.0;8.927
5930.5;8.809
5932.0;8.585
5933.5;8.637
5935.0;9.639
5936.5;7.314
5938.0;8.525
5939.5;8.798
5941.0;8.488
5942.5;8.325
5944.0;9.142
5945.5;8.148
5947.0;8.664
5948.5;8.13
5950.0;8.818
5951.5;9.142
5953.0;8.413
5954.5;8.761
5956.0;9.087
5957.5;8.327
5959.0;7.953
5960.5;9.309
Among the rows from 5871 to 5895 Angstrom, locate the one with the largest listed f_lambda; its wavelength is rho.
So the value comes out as 5882.5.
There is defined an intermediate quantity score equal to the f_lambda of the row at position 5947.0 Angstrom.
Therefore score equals 8.664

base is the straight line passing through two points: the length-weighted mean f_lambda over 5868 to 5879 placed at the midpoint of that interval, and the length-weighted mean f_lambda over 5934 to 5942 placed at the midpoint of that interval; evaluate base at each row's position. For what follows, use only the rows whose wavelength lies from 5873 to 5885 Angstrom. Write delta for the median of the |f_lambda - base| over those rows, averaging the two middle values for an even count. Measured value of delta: 0.30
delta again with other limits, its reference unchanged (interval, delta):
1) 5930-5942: 0.17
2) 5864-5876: 0.30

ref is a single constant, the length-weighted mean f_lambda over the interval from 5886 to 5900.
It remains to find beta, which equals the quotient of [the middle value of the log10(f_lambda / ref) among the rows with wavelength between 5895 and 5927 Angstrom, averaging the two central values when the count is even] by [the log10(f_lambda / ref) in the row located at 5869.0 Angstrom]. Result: 1.12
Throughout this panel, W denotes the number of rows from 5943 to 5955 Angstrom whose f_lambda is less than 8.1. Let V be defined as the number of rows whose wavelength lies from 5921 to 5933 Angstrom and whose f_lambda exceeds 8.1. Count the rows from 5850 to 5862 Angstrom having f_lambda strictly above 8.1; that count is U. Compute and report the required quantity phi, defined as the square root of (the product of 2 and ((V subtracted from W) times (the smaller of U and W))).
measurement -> 0.0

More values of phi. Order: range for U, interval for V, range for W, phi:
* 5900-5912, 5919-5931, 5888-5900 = 0.0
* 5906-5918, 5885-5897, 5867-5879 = 1.4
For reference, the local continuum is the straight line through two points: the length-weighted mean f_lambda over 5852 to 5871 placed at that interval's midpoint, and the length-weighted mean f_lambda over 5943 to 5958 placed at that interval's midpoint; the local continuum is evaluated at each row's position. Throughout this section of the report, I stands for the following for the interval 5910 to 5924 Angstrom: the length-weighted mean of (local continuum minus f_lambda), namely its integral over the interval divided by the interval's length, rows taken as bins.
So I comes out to 0.1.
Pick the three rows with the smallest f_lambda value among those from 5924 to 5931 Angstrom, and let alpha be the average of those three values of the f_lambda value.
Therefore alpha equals 8.9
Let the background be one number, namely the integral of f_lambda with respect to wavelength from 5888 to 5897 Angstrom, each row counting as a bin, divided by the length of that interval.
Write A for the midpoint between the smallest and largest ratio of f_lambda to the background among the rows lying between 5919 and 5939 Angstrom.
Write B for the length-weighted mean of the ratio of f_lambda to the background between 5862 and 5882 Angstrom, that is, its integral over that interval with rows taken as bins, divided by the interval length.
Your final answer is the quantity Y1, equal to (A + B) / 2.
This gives 1.26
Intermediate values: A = 1.26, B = 1.26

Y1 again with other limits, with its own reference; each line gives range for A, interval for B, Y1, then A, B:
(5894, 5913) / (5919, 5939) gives 1.40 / 1.50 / 1.30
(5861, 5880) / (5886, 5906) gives 1.25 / 1.44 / 1.07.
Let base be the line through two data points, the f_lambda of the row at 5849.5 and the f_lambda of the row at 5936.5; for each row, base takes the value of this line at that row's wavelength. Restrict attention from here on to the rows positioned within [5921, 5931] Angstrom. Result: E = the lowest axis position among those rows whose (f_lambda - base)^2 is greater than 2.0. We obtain 5921.5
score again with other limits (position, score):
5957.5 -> 8.327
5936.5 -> 7.314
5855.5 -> 8.416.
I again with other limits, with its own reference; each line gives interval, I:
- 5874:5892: 0.8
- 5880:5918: 0.8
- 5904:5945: -0.1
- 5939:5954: 0.1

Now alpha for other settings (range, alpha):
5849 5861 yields 7.9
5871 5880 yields 8.4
